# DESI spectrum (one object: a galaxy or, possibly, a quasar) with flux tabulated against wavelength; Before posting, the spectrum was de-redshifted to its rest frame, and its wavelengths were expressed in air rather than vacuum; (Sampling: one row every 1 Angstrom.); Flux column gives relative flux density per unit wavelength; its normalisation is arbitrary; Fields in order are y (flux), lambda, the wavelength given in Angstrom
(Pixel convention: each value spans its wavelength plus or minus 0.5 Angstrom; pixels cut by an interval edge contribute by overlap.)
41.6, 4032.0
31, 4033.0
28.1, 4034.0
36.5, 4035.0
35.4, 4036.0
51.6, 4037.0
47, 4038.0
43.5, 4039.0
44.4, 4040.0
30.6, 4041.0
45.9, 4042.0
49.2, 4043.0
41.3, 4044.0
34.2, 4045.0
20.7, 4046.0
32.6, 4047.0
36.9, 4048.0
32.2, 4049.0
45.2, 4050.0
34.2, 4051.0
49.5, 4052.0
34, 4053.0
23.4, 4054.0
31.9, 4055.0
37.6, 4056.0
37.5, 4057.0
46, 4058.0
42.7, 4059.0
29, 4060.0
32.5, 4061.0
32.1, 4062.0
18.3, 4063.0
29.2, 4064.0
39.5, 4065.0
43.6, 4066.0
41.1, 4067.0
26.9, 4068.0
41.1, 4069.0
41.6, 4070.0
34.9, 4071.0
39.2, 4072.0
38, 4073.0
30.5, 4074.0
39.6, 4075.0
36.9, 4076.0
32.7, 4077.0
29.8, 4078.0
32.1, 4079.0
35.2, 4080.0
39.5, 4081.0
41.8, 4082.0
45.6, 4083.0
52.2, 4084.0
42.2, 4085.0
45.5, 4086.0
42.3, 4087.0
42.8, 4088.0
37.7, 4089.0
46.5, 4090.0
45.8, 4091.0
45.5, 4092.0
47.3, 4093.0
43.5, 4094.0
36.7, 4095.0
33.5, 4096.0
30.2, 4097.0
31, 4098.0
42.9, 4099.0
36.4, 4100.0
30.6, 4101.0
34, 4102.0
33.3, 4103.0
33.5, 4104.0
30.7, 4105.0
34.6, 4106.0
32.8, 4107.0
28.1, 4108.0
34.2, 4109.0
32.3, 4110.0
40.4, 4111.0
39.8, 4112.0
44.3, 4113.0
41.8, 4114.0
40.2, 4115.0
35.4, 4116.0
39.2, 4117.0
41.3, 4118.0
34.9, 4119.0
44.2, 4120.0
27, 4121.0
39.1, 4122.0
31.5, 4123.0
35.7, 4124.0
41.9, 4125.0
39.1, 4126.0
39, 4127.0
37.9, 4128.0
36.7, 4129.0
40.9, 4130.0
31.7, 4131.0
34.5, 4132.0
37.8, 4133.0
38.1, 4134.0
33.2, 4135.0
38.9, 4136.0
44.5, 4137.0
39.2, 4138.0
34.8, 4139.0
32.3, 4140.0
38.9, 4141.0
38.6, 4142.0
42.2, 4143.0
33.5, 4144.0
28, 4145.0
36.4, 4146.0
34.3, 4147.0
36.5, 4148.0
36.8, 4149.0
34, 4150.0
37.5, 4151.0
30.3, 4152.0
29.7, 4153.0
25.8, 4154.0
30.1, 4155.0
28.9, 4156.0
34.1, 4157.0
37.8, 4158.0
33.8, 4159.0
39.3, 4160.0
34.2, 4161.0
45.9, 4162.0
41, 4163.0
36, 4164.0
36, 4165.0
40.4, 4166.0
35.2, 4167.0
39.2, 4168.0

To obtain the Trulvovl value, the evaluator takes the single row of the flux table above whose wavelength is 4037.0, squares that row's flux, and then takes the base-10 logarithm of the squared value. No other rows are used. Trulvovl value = 3.43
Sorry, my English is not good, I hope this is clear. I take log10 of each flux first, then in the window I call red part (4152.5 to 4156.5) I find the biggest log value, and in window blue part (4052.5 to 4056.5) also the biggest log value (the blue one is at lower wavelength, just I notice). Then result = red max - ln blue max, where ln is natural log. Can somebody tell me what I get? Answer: 1.02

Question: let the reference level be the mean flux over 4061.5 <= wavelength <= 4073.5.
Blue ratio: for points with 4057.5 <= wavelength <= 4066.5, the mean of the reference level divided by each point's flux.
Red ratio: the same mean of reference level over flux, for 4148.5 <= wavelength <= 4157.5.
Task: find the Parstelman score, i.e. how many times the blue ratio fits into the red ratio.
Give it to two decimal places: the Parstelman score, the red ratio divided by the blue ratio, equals 1.03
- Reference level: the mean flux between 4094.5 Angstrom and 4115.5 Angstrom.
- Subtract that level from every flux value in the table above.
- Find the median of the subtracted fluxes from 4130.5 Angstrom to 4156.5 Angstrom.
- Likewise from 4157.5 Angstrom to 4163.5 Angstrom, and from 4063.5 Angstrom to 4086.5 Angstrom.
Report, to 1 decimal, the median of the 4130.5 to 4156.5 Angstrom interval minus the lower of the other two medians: -3.9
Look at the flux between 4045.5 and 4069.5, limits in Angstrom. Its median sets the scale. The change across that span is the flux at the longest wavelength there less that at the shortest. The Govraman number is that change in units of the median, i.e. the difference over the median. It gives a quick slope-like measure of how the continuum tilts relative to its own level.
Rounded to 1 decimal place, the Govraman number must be 0.6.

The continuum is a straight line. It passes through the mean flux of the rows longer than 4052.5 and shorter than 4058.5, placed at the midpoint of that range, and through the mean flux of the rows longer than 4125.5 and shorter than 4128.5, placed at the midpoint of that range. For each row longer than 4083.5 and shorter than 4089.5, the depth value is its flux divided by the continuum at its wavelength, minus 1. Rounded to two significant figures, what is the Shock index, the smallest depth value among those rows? 0.026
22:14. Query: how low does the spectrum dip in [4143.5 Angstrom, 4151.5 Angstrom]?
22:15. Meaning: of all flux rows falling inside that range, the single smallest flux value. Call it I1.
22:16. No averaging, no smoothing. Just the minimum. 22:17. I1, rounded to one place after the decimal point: 28.0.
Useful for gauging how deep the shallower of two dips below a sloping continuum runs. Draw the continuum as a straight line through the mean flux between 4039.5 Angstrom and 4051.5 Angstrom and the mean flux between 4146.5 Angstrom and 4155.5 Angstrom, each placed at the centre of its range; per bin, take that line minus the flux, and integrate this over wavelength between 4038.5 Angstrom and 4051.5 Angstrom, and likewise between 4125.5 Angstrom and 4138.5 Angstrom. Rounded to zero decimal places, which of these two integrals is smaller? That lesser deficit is -55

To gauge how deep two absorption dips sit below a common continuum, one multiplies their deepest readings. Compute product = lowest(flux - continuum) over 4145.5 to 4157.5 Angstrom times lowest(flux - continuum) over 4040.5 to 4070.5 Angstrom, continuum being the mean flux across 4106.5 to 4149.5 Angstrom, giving 207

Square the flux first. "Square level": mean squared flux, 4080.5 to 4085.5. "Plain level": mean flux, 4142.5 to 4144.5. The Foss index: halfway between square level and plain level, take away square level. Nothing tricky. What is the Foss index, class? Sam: -970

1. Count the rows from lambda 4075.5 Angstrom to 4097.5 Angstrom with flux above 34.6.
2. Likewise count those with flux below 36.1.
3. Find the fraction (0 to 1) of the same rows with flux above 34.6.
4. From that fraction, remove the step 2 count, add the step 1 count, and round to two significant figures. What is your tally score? 12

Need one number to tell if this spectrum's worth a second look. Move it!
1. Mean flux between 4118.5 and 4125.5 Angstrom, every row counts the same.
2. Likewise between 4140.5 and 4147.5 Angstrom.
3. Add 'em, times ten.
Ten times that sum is 723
